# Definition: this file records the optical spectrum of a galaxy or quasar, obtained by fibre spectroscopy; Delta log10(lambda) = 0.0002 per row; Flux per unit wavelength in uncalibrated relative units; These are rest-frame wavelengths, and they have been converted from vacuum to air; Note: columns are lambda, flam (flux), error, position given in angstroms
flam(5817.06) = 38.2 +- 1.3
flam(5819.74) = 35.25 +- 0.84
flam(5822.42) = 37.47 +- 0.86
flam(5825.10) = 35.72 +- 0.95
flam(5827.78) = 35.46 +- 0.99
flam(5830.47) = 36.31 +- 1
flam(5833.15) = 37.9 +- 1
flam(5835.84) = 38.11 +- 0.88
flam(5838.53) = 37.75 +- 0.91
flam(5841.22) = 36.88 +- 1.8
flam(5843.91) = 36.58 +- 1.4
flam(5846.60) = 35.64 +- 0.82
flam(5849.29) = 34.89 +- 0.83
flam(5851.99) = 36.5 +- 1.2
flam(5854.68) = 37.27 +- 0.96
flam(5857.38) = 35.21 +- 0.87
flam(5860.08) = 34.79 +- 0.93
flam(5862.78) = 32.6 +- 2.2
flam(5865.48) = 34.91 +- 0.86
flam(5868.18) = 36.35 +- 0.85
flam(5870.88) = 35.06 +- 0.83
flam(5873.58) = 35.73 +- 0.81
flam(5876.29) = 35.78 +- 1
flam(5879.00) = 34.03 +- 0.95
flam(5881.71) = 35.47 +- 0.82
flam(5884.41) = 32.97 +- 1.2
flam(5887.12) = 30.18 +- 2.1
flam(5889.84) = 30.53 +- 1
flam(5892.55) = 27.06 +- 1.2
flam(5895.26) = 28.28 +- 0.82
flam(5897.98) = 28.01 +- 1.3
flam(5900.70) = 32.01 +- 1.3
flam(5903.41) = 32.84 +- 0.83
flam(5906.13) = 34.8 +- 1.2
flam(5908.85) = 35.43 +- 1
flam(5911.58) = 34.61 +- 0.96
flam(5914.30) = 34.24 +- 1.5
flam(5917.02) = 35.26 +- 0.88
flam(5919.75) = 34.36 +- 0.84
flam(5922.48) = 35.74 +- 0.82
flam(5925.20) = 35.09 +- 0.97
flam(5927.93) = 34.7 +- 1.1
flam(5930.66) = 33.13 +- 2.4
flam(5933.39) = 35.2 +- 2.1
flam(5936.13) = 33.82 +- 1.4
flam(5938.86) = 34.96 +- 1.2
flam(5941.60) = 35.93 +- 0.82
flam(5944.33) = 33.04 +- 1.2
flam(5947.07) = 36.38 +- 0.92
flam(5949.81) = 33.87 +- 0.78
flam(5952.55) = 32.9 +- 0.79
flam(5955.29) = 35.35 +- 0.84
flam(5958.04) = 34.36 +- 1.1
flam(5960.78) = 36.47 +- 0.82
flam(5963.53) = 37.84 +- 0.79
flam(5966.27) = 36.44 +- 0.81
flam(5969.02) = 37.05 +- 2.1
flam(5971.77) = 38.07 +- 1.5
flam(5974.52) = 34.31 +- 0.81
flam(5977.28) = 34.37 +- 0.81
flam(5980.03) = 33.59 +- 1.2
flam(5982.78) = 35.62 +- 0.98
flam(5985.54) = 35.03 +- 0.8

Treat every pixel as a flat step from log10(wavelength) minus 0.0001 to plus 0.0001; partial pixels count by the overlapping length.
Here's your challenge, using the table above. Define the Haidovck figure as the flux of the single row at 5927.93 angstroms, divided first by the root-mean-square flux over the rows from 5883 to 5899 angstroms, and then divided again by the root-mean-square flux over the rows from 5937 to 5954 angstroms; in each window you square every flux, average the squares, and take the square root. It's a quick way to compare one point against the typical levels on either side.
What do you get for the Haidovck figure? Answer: 0.0340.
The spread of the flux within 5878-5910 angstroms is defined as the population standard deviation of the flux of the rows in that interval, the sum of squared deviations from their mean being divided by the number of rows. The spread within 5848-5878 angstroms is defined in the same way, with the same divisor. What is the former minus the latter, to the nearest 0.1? 1.7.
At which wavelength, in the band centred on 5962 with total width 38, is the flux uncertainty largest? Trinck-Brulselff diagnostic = 5969.02 angstroms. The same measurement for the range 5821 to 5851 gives 5841.22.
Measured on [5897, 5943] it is 5930.66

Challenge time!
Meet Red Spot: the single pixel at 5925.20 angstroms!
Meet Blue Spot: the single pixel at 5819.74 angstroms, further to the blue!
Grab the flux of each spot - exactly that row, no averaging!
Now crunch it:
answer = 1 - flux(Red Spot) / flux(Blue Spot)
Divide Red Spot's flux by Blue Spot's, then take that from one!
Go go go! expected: 0.00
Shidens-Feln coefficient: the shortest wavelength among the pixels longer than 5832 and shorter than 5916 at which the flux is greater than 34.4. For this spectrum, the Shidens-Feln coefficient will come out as 5833.15 angstroms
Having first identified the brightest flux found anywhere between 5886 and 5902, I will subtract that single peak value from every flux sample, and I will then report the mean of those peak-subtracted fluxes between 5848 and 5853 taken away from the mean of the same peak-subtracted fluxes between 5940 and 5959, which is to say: -1.1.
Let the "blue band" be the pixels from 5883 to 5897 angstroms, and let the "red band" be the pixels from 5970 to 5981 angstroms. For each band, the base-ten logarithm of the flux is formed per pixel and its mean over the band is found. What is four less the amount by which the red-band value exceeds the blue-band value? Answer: 3.93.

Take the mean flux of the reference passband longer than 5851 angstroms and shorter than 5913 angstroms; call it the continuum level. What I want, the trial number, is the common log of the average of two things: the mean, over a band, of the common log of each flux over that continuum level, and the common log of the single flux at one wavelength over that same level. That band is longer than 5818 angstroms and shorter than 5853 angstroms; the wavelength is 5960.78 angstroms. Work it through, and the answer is -1.43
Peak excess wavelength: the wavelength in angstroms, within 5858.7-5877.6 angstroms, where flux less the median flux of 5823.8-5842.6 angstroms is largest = 5868.18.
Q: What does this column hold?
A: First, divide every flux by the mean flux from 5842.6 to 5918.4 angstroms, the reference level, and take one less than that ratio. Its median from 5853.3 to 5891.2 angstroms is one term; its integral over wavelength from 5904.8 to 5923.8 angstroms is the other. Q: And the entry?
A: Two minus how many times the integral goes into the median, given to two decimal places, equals 1.94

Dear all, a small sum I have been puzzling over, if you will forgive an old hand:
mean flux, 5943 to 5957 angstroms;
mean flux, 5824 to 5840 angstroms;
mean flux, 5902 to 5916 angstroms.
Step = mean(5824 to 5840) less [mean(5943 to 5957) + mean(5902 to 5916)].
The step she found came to -31.8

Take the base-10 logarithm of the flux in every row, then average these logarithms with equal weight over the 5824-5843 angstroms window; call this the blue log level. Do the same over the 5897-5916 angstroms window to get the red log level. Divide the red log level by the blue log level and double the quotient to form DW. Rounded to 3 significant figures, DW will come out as 1.94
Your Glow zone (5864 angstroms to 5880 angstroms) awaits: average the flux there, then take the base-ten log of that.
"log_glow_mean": 1.55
